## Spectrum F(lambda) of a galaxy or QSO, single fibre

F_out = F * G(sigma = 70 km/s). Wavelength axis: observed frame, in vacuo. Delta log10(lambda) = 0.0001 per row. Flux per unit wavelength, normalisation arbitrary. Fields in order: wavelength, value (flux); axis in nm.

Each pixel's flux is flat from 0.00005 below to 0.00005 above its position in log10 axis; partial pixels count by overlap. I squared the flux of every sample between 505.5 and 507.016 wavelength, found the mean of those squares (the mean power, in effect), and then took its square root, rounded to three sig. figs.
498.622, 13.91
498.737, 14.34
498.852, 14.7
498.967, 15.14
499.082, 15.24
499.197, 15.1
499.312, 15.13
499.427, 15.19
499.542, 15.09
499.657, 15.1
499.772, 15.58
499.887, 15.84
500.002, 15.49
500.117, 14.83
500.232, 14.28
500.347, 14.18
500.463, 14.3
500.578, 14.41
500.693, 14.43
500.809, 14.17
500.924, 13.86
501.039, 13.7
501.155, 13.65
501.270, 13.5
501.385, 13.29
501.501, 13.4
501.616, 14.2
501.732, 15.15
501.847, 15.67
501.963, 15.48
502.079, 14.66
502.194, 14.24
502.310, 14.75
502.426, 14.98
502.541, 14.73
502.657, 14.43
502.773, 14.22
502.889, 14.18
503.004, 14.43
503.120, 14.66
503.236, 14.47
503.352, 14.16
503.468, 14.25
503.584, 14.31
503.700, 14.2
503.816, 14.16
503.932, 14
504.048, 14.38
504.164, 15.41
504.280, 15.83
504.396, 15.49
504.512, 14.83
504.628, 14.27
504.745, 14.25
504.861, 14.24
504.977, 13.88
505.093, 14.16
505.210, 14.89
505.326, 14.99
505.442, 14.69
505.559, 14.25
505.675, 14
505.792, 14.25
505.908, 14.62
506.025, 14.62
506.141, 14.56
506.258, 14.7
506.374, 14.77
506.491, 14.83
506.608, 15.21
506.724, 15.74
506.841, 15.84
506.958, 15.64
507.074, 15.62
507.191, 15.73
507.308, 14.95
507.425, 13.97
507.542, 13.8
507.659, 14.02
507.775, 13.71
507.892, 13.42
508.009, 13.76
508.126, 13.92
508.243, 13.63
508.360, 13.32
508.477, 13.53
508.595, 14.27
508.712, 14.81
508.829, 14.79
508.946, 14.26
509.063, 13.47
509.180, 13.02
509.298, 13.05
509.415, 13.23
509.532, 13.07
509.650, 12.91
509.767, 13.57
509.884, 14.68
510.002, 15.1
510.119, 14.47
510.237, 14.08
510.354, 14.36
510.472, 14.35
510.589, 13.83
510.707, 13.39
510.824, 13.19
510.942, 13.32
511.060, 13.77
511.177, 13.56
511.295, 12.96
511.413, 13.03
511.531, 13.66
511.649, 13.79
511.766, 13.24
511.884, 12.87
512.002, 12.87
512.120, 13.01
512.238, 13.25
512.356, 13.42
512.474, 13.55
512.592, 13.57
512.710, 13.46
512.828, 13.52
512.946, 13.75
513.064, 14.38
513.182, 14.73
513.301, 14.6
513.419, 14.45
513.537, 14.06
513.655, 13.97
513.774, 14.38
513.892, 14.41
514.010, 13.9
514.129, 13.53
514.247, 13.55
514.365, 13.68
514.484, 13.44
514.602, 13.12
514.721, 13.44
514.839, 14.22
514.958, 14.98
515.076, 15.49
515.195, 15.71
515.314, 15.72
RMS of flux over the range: 14.9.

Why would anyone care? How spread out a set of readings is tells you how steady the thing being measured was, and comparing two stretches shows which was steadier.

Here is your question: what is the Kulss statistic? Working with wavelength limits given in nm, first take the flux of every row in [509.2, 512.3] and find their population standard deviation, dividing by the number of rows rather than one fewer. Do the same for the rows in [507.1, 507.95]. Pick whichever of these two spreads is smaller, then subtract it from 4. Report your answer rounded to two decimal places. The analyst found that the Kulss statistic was 3.39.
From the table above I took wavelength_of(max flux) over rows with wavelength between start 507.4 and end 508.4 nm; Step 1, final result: 507.659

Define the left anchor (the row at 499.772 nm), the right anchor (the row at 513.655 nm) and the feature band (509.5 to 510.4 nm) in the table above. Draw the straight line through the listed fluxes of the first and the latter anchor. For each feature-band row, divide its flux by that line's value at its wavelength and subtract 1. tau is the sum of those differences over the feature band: -0.21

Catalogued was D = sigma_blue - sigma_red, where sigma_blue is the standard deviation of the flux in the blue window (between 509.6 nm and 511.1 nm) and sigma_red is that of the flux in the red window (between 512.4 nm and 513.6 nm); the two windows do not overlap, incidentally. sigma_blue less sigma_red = 0.15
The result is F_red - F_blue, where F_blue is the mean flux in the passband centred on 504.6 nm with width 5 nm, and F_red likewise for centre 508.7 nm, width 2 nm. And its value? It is -1.0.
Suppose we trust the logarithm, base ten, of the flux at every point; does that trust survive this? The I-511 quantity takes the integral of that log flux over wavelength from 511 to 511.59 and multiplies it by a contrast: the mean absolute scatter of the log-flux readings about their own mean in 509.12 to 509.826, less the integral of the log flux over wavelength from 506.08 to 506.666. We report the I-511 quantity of -0.45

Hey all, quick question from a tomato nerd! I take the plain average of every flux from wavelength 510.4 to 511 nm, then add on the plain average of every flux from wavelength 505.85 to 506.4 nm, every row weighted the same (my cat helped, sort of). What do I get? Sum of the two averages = 28.3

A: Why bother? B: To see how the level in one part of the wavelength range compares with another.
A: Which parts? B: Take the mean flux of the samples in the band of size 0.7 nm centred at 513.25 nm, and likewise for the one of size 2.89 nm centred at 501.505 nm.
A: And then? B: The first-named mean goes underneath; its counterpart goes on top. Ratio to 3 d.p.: 1.001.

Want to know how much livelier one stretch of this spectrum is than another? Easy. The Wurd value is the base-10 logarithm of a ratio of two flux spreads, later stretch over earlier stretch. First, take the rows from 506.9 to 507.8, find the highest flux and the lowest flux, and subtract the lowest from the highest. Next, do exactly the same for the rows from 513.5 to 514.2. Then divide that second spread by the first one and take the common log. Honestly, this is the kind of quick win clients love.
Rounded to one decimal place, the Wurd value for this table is -0.4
